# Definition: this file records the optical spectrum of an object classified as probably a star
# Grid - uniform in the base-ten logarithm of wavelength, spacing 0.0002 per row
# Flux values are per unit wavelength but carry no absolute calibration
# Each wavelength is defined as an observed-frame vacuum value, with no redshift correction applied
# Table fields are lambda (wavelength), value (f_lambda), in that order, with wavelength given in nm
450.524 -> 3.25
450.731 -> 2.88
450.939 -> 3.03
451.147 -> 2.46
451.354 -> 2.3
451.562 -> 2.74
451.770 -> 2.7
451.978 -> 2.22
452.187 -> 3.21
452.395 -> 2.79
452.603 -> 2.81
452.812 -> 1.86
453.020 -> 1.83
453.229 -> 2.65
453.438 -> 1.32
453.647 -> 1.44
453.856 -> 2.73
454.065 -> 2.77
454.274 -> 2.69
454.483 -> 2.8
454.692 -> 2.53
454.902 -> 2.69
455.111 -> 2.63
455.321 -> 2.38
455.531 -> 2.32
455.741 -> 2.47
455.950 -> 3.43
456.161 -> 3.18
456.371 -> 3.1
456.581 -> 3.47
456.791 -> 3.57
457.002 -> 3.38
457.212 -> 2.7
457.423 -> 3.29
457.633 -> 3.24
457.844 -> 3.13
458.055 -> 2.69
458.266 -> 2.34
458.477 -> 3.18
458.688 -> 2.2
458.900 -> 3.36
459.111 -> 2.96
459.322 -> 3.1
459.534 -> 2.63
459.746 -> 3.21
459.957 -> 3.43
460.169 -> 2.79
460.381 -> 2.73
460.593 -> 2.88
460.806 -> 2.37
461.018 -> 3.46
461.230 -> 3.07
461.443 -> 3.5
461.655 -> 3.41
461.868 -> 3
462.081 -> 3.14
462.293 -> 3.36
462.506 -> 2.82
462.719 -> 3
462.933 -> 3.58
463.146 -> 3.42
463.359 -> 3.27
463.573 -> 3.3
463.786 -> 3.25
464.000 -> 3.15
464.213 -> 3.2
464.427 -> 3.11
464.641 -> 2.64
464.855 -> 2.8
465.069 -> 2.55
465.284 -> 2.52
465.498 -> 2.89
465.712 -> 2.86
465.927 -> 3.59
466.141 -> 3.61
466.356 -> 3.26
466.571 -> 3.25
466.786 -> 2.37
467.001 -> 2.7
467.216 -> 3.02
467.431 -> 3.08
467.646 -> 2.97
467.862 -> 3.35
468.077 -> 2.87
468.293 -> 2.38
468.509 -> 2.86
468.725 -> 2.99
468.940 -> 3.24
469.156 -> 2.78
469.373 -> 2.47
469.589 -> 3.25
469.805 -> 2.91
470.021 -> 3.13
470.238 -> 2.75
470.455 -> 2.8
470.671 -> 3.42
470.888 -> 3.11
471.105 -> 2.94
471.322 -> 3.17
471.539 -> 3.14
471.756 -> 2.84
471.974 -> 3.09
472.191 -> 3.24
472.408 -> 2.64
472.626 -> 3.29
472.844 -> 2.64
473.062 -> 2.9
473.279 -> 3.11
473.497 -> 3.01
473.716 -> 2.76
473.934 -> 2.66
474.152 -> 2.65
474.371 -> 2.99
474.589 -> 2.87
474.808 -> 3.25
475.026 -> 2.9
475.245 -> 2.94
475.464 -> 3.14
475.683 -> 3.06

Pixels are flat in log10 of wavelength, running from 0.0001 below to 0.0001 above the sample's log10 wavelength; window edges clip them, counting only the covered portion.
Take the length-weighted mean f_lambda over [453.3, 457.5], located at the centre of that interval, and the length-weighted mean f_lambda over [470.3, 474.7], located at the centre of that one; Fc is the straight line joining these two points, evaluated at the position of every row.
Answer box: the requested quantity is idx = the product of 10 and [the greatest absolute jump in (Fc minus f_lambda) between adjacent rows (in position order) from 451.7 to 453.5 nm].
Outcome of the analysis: 13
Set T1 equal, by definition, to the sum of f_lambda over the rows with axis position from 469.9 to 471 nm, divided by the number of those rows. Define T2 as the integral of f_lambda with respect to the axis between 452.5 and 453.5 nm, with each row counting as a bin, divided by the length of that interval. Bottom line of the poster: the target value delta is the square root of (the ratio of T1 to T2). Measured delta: 1.20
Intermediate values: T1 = 3.0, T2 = 2.1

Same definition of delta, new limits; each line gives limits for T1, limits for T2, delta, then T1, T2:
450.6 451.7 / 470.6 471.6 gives 0.92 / 2.7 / 3.1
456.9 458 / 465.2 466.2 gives 1.01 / 3.1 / 3.1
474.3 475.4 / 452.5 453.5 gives 1.19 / 3.0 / 2.1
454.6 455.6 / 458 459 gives 0.95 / 2.5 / 2.8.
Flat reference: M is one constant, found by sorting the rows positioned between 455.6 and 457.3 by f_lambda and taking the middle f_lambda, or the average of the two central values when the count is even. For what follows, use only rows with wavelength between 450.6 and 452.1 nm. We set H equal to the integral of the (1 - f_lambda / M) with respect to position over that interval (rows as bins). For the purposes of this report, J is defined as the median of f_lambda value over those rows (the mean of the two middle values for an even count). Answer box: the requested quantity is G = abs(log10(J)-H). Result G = 0.14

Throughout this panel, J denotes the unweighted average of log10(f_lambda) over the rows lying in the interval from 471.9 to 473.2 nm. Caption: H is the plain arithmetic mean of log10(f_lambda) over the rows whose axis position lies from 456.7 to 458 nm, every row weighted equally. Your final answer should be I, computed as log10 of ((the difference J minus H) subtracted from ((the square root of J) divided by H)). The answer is 0.143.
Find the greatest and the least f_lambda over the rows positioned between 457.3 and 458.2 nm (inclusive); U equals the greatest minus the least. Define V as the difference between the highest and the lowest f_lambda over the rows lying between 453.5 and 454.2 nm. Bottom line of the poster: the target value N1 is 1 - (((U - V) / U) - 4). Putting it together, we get 6.2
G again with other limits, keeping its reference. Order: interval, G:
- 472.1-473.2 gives 0.35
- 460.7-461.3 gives 0.43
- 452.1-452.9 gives 0.30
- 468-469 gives 0.33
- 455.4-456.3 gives 0.33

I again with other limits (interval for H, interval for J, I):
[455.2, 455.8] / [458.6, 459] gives 0.227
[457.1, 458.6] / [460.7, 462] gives 0.171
